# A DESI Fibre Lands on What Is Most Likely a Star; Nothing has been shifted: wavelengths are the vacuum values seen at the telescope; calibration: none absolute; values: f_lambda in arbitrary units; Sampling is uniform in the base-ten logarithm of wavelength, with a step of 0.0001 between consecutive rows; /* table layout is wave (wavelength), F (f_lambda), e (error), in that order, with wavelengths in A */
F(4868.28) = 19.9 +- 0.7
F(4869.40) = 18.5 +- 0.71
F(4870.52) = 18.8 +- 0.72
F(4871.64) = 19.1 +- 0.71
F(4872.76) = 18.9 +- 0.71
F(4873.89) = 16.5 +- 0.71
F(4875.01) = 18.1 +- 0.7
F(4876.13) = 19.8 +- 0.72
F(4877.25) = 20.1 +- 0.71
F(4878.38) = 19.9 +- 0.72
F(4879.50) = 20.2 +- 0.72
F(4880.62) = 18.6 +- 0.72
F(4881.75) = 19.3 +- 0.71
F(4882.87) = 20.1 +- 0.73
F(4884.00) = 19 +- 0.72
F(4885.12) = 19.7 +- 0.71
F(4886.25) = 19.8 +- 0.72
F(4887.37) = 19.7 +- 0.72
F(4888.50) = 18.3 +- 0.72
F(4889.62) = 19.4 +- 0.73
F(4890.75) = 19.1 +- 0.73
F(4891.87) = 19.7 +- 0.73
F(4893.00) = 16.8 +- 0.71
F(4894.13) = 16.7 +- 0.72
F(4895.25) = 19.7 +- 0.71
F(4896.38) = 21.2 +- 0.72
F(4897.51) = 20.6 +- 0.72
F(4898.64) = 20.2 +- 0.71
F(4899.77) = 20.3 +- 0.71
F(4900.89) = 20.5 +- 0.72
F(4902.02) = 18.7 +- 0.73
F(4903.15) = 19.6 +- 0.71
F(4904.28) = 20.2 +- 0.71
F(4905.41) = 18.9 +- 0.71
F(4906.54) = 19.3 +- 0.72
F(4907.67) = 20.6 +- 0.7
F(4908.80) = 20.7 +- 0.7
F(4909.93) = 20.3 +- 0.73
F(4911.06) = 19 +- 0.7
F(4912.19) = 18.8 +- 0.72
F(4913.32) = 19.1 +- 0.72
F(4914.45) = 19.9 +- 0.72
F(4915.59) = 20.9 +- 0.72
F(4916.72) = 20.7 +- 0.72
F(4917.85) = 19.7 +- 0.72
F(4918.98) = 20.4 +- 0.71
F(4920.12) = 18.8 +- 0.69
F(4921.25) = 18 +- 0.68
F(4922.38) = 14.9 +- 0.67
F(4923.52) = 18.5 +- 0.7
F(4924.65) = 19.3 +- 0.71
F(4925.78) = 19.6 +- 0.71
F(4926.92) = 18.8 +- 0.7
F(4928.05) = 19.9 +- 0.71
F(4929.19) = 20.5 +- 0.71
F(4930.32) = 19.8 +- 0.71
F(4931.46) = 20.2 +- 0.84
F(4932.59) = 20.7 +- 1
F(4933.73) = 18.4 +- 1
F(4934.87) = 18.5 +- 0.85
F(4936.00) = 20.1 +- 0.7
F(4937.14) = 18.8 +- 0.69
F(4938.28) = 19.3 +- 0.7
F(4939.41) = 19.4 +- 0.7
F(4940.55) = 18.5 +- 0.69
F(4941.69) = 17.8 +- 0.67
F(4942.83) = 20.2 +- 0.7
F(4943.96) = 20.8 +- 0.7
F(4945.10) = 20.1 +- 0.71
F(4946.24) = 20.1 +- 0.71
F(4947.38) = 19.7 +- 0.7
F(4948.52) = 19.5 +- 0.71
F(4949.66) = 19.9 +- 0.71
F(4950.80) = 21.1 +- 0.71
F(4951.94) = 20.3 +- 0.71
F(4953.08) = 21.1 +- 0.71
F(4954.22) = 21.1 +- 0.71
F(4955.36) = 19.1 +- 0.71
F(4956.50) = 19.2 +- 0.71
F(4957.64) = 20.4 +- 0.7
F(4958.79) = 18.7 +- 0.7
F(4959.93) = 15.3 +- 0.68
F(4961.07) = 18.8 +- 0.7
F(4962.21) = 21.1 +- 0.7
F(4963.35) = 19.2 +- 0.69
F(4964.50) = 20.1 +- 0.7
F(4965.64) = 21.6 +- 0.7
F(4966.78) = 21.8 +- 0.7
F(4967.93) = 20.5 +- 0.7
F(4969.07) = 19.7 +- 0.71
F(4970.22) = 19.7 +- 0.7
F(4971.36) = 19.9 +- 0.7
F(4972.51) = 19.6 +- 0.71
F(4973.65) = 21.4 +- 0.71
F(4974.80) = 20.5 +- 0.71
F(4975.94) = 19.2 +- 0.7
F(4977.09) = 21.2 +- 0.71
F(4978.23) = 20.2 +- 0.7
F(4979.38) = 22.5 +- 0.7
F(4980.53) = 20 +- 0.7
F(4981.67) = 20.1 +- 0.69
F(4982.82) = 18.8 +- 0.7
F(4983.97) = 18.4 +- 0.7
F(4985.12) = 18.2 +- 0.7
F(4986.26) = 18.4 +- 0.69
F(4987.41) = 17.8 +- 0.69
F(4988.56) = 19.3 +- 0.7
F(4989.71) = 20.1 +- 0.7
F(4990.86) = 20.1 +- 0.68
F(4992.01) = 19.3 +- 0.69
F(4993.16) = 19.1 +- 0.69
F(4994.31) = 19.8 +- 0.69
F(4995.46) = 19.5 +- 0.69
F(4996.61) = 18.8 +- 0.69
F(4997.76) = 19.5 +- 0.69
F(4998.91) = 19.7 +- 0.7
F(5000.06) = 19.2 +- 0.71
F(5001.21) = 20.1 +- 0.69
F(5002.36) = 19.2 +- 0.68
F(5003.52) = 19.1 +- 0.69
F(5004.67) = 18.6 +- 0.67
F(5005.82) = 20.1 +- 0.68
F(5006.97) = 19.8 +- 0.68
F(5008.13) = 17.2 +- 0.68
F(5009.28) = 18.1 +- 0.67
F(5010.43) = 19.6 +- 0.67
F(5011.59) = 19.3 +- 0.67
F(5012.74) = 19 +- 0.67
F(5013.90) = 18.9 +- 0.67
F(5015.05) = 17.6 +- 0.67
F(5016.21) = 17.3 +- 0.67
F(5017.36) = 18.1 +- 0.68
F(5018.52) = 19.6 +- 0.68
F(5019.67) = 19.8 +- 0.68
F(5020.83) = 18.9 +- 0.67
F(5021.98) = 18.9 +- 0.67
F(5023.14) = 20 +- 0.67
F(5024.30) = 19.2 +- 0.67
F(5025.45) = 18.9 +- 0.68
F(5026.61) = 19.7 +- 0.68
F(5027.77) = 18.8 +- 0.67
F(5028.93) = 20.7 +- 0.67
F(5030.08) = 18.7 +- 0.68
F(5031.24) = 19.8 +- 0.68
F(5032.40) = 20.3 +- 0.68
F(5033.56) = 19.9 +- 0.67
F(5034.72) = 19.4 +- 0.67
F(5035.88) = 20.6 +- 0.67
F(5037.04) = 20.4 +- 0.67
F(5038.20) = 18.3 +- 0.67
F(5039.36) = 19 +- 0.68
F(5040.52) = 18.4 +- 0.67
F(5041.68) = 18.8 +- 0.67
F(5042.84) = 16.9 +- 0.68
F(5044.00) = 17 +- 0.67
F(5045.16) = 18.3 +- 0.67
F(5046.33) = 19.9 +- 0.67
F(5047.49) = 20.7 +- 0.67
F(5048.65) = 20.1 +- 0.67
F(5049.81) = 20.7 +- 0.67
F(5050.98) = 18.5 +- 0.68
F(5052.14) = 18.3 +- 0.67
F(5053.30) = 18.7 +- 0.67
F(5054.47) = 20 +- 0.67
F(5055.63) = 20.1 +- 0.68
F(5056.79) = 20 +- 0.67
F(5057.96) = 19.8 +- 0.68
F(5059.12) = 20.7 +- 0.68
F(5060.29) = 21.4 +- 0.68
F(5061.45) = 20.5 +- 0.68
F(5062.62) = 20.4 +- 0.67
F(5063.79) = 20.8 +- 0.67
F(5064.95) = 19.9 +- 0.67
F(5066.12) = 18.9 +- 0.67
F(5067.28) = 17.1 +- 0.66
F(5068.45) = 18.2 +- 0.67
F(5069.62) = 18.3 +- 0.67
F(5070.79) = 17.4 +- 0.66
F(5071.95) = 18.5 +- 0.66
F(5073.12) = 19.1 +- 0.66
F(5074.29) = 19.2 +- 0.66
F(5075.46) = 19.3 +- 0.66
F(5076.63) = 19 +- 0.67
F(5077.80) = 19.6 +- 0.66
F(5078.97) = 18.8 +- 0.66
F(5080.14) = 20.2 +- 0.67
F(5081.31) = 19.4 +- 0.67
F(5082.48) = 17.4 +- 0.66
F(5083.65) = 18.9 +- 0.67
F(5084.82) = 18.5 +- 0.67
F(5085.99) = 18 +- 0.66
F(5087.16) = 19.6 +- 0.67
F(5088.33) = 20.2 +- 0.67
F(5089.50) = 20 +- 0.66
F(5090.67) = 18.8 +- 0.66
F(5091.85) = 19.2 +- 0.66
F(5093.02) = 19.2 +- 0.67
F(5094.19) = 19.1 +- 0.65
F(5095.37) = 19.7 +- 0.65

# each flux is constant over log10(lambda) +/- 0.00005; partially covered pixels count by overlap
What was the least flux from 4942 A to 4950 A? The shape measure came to 19.5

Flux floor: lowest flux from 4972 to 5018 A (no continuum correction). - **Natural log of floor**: 2.84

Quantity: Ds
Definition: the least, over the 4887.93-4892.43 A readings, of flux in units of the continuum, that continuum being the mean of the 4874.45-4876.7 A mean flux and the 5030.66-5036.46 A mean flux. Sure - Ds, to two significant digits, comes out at 0.94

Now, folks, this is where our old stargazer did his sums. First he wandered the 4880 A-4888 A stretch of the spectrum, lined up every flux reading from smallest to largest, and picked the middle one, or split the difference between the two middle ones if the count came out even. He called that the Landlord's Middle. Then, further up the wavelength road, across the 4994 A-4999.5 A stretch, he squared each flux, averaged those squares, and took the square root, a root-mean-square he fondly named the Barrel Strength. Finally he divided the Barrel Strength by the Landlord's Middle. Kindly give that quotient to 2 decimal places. 0.99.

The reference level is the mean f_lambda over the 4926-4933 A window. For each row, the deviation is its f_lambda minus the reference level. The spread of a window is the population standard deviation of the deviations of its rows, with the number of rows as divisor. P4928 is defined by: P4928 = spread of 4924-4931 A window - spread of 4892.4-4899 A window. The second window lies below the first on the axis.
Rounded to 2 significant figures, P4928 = -1.3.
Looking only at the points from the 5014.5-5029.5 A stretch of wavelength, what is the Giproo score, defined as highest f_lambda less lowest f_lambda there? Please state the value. 3.4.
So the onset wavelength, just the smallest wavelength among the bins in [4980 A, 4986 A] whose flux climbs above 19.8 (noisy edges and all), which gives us 4980.53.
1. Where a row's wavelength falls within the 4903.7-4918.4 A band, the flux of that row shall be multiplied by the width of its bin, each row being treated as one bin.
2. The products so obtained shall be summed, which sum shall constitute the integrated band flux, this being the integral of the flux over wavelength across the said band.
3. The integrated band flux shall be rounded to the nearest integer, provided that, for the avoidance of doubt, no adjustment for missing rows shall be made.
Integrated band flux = 292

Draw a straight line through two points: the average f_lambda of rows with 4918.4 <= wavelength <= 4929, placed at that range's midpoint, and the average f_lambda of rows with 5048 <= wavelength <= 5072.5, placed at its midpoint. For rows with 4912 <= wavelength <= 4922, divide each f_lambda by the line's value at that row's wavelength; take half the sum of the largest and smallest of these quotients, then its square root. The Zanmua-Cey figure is 1.02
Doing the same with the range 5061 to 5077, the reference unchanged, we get 0.99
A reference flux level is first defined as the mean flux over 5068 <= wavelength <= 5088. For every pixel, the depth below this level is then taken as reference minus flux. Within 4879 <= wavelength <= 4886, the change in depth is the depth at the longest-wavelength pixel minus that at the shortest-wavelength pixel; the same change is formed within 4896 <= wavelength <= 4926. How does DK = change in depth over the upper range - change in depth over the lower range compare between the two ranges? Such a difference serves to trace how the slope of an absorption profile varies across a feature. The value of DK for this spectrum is 1.1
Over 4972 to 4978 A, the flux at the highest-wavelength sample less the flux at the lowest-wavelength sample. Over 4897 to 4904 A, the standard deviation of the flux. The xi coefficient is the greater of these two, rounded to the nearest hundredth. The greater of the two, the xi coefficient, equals 1.60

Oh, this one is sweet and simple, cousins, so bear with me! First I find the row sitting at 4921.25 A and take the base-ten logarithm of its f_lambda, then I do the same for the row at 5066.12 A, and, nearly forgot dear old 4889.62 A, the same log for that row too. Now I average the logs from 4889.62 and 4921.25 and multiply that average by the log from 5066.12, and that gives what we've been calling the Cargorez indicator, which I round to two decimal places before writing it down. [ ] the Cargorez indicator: 1.62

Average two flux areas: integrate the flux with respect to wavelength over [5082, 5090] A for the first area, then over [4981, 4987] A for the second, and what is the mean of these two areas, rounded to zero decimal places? 132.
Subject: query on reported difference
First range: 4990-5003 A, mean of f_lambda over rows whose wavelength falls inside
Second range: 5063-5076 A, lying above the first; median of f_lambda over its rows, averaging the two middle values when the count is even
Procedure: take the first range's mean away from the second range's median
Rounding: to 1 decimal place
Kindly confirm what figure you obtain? -0.6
